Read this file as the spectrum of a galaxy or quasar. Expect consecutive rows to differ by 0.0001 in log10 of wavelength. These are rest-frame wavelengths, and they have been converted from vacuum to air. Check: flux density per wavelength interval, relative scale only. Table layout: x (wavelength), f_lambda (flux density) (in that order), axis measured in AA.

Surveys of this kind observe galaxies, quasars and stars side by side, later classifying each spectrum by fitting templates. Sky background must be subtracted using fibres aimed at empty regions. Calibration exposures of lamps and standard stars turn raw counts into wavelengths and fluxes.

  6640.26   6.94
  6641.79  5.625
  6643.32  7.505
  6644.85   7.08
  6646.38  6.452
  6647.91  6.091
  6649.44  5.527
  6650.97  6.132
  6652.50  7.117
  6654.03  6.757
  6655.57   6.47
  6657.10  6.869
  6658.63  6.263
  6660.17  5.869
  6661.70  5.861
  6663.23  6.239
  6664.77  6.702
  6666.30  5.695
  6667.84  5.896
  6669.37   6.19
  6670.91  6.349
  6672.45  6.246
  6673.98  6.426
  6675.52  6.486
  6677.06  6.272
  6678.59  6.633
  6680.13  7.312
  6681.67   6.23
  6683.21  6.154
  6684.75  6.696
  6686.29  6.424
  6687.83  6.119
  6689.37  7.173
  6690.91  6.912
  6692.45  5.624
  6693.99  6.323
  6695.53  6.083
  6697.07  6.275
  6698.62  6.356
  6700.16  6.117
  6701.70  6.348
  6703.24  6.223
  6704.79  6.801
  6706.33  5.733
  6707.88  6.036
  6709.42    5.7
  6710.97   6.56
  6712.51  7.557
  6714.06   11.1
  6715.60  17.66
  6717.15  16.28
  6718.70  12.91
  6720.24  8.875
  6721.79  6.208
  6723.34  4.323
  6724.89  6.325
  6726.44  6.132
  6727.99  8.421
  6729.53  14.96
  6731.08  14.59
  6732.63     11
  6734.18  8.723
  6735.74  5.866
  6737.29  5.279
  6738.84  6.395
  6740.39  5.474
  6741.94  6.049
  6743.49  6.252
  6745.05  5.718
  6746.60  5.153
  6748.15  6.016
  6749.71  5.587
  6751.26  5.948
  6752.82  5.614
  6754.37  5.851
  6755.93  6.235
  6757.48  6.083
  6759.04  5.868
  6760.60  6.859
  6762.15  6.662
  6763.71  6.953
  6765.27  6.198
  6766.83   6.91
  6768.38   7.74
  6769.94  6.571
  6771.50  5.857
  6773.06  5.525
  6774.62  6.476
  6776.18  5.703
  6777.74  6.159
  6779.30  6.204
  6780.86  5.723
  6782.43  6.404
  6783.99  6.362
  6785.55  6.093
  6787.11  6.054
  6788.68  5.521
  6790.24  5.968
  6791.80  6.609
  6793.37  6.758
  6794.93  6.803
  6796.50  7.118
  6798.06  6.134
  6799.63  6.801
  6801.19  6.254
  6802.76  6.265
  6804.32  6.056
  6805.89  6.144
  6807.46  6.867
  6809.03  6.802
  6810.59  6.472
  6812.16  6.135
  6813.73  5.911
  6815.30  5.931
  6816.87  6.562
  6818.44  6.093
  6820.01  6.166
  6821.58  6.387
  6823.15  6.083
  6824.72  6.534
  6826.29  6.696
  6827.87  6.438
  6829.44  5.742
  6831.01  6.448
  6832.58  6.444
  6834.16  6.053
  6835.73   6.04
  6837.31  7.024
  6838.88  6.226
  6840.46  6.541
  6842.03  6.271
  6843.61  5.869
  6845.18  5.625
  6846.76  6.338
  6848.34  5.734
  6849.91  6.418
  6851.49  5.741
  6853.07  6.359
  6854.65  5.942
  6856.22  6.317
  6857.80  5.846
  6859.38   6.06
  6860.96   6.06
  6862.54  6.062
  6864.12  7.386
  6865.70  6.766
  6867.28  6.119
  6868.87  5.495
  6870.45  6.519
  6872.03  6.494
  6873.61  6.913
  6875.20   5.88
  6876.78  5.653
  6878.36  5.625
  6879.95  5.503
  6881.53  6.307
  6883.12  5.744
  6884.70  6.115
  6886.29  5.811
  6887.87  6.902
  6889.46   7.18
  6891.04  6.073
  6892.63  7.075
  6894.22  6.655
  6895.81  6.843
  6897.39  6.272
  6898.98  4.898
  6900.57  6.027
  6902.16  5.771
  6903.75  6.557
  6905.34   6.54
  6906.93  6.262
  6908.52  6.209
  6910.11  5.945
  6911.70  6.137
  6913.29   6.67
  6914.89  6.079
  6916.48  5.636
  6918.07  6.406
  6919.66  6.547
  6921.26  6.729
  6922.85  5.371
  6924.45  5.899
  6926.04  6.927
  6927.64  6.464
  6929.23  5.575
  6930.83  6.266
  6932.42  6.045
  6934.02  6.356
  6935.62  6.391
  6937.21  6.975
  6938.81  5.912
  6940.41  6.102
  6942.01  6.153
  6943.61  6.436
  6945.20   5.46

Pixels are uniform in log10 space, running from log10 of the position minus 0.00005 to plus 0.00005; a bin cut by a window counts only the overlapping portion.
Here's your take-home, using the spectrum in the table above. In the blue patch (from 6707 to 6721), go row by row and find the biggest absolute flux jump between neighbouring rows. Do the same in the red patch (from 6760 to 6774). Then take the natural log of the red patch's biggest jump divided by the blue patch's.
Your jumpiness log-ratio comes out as -1.7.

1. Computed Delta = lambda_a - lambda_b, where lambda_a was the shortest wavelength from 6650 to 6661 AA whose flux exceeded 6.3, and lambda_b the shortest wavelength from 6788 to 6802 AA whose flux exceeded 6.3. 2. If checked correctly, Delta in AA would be -139.3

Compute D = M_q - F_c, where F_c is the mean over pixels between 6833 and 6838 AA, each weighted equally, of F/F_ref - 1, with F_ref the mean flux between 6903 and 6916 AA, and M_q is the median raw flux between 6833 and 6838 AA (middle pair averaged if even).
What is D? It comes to 6.04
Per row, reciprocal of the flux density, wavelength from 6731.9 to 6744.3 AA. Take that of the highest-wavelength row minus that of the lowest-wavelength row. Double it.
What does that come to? 0.14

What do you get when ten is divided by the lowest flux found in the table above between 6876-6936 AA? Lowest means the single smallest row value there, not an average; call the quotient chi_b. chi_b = 2.04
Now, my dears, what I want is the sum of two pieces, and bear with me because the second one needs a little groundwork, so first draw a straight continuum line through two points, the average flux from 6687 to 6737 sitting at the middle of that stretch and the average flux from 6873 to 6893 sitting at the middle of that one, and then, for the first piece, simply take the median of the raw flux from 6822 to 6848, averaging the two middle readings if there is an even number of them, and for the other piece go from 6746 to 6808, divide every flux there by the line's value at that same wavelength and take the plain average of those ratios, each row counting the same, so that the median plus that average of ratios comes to 7.15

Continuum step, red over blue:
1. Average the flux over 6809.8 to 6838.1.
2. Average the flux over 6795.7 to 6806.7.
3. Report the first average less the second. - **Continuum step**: -0.11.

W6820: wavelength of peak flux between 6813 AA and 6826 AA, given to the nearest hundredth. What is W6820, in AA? 6816.87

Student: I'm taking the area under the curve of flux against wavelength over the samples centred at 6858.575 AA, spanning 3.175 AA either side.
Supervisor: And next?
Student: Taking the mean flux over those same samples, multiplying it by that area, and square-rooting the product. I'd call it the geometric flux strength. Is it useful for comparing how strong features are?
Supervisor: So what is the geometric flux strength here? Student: 15.3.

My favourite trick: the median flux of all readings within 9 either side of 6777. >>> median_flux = 6.18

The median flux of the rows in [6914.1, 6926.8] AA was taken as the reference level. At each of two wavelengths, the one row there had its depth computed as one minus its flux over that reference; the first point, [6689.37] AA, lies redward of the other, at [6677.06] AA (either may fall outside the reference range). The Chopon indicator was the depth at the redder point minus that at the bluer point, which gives -0.14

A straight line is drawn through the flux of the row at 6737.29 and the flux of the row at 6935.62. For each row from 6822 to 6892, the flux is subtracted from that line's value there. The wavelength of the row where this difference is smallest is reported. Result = 6864.12 AA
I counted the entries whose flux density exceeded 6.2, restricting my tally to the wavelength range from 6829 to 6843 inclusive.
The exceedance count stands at 6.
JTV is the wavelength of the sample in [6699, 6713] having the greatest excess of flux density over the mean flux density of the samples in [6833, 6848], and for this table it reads 6712.51 AA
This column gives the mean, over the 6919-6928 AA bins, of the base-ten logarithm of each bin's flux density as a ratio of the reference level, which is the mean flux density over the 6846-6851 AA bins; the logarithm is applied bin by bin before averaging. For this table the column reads 0.01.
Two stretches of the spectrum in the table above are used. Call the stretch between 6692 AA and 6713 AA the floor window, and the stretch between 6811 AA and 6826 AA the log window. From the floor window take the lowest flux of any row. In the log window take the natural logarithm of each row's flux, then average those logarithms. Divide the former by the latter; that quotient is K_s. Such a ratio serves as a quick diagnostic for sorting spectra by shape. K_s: 3.08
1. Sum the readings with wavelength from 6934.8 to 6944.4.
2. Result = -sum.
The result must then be -38.0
